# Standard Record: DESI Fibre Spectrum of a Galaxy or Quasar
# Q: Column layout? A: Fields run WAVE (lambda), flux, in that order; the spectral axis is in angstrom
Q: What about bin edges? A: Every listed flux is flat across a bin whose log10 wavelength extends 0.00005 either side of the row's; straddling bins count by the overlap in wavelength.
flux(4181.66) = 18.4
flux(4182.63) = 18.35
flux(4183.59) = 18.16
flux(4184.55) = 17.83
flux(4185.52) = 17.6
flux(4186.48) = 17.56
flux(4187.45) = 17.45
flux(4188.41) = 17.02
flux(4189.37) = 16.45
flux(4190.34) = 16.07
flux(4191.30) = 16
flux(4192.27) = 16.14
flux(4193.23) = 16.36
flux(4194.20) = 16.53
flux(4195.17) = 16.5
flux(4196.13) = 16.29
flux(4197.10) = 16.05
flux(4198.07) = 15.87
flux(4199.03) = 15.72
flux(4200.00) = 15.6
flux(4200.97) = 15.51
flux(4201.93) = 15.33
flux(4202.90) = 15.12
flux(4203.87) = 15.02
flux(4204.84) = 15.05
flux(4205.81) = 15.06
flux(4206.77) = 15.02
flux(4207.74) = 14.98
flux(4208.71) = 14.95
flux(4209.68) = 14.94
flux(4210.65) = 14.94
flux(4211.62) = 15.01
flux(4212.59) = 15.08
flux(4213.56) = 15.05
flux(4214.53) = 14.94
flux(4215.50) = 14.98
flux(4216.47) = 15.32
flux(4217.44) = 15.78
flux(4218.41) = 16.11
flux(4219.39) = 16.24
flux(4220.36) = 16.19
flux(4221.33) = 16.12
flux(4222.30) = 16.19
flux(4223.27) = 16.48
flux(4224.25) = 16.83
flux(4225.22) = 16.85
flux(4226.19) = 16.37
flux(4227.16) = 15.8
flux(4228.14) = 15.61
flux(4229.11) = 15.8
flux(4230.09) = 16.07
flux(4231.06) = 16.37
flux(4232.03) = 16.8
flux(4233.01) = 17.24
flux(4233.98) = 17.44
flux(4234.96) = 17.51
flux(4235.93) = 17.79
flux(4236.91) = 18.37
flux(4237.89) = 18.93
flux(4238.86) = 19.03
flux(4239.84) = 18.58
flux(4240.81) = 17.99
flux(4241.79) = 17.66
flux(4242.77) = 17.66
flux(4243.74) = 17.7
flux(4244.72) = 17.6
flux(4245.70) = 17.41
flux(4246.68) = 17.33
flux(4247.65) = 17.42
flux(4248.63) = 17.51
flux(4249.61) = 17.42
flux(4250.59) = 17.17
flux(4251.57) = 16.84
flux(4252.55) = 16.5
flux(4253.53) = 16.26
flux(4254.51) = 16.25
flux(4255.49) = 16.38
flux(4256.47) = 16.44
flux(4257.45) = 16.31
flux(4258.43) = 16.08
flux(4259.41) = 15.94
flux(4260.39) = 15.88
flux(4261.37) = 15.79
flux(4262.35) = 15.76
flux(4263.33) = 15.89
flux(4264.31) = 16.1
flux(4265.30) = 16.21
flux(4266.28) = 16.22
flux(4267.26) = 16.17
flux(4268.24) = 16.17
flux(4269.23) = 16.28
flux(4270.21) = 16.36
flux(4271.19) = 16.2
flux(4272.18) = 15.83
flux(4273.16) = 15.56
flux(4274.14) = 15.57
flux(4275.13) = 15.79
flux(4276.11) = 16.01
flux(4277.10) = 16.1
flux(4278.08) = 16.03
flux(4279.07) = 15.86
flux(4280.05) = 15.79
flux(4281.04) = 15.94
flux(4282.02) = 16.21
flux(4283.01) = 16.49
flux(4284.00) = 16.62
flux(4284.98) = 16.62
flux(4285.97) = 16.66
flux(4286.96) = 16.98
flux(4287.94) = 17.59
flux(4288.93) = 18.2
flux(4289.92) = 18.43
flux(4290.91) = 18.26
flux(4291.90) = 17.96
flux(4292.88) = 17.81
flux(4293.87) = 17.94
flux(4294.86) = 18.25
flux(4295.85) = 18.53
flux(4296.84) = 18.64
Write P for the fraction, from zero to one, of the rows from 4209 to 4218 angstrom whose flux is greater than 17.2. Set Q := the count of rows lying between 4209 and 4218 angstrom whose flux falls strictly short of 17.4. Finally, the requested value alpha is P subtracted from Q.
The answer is 9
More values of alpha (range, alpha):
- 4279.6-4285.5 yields 6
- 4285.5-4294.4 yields 1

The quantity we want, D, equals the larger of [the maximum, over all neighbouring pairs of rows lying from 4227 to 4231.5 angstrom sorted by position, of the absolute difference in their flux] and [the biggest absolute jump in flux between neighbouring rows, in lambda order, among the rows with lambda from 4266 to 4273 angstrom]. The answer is 0.37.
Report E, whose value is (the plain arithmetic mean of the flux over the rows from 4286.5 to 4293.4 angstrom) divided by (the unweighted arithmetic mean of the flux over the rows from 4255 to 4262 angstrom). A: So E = 1.11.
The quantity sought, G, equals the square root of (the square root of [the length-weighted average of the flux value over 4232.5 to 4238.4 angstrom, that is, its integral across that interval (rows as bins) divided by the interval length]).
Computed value 2.06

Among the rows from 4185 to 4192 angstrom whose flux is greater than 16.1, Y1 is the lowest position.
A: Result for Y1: 4185.52 angstrom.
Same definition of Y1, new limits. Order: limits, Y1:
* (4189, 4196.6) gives 4189.37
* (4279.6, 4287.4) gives 4282.02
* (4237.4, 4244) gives 4237.89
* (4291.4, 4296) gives 4291.90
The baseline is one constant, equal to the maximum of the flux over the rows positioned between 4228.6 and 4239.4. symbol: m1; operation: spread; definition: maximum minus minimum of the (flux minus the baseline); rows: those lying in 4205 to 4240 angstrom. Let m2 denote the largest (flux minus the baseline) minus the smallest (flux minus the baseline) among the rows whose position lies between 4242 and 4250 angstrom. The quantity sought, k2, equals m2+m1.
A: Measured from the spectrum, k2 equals 4.46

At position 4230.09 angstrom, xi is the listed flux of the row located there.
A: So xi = 16.07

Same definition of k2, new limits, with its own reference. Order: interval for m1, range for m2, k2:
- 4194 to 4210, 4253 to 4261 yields 2.15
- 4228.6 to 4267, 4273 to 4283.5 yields 4.20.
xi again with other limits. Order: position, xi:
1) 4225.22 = 16.85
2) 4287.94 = 17.59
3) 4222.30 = 16.19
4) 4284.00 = 16.62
